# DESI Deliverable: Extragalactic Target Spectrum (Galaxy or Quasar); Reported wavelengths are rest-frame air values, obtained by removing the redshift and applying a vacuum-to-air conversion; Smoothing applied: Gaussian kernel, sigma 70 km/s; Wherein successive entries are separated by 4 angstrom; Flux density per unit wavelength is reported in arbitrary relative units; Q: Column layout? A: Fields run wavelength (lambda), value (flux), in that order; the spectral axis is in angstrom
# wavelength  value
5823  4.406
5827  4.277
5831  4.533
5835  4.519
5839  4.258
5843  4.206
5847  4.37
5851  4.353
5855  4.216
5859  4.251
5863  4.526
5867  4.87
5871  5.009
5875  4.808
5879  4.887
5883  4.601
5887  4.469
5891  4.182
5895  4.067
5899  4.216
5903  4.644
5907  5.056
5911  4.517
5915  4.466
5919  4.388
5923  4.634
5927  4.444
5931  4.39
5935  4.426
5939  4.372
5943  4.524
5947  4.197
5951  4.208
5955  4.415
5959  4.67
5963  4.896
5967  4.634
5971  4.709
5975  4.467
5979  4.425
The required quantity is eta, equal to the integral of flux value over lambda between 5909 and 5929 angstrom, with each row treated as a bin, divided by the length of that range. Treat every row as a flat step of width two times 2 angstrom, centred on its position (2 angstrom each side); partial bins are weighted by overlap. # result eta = 4.49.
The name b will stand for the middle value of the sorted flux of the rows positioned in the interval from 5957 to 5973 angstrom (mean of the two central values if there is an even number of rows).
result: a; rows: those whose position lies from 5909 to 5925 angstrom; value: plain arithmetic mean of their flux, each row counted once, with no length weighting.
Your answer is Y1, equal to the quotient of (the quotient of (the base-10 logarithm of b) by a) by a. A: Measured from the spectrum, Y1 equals 0.0331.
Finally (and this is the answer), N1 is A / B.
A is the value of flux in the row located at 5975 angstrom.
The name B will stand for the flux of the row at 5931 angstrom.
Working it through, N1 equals 1.02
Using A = 4.467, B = 4.39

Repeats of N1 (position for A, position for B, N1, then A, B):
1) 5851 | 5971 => 0.92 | 4.353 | 4.709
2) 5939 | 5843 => 1.04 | 4.372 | 4.206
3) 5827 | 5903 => 0.92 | 4.277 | 4.644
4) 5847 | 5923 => 0.94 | 4.37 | 4.634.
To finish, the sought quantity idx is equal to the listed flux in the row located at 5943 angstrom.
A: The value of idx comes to 4.524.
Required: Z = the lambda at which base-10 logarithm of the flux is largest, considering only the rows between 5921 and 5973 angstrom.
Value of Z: 5963 angstrom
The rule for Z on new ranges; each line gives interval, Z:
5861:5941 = 5907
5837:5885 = 5871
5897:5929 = 5907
